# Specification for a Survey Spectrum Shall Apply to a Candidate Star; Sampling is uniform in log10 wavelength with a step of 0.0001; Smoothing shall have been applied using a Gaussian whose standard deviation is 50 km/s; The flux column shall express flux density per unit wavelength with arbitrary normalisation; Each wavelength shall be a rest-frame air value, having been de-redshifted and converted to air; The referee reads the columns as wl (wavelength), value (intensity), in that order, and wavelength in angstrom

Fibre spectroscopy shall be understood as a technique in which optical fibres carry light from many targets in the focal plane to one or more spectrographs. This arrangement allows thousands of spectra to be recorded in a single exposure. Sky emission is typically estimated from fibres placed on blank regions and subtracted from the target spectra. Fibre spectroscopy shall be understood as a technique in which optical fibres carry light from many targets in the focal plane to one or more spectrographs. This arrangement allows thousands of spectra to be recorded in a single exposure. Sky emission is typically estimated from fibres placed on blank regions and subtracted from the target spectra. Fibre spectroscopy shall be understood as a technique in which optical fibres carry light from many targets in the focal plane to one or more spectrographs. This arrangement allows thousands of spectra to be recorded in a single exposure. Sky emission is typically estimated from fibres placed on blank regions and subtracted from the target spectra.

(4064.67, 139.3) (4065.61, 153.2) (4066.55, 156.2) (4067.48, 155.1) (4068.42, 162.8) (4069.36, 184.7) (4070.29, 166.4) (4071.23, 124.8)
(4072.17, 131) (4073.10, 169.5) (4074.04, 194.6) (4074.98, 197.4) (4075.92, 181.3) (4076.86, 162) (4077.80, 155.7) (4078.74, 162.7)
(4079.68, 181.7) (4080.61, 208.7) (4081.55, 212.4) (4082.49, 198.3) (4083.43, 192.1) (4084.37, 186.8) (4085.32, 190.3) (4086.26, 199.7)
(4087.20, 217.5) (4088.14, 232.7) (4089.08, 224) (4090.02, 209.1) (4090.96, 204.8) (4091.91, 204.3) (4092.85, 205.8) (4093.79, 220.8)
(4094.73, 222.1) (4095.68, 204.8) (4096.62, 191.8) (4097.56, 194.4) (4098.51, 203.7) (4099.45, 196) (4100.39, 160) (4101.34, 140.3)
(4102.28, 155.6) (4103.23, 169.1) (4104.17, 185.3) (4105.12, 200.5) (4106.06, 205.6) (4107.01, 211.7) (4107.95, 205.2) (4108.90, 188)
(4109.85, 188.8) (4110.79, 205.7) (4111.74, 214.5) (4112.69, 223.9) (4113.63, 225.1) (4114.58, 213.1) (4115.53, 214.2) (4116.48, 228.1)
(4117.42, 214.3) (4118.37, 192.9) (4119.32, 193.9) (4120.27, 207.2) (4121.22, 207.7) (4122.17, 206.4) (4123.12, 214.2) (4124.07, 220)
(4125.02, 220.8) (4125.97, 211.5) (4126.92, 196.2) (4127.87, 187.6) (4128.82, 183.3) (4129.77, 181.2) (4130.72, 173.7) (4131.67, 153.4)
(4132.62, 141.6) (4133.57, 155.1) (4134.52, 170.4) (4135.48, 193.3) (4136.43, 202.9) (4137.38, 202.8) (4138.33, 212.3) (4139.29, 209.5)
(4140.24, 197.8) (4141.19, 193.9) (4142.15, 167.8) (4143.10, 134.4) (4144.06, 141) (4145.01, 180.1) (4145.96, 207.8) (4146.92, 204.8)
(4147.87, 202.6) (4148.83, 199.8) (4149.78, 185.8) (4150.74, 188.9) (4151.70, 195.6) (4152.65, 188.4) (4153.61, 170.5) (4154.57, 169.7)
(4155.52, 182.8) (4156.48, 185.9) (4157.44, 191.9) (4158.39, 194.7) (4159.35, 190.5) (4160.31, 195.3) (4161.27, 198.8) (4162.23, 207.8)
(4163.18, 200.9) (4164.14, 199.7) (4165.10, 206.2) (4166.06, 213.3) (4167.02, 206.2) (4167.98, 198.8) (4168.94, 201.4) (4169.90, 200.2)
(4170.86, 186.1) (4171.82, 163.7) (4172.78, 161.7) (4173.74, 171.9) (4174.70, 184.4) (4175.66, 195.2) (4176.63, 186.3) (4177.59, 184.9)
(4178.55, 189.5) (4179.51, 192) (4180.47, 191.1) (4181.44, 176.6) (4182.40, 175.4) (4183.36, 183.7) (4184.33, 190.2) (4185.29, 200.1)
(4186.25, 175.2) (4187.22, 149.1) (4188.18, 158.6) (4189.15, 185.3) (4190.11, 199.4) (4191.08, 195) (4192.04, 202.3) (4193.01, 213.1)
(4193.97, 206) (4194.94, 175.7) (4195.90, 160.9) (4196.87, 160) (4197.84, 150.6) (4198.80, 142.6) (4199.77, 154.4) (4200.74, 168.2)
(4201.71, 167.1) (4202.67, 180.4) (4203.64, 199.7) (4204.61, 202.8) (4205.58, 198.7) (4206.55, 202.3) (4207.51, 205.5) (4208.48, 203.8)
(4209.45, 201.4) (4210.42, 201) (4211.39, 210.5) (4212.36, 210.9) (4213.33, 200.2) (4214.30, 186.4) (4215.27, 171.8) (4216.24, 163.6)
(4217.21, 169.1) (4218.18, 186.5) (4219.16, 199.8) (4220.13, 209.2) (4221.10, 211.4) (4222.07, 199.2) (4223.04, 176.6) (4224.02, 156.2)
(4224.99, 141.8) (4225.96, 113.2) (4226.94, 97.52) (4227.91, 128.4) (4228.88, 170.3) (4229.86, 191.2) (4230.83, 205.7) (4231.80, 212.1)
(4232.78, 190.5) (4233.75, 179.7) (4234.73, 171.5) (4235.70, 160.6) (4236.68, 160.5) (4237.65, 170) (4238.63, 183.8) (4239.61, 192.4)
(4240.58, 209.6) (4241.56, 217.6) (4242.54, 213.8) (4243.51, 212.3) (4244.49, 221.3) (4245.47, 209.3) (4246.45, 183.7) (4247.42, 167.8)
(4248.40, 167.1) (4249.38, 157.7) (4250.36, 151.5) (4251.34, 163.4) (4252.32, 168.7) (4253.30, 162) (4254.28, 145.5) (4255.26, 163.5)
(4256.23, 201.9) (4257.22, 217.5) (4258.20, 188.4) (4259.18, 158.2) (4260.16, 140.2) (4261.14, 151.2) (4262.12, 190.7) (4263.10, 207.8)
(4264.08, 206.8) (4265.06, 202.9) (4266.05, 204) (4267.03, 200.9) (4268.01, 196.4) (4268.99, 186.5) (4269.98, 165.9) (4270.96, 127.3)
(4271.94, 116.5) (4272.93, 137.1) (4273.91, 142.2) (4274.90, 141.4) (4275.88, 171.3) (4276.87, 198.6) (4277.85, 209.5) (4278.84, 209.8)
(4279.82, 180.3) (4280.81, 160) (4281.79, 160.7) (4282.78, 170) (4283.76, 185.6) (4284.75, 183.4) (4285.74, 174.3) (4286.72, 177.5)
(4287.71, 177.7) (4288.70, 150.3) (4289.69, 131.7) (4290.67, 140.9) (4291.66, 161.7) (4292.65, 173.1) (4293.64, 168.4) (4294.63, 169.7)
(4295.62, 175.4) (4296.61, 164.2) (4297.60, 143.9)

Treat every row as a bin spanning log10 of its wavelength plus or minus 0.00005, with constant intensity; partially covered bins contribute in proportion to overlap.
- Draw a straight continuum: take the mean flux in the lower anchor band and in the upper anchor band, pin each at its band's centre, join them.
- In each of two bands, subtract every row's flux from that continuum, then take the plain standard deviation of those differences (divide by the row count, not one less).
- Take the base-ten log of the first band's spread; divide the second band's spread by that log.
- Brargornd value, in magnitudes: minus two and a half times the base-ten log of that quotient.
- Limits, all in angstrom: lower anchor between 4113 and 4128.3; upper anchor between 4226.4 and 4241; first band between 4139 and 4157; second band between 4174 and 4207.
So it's -2.9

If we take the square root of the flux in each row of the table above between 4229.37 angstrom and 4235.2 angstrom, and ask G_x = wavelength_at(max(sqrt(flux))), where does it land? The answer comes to 4231.80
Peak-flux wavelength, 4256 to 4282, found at 4257.22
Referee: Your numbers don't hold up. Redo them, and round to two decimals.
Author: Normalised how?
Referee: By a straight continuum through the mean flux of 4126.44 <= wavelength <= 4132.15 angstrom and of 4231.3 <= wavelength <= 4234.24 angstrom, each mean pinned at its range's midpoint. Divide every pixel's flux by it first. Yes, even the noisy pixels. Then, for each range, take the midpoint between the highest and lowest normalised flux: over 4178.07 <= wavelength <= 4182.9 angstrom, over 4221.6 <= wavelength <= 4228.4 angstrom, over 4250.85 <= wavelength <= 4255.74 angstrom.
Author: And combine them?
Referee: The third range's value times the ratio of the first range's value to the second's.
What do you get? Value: 1.02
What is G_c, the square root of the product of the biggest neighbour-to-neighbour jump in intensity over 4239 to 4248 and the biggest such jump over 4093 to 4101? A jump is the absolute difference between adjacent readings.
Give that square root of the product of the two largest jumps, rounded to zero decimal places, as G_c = 30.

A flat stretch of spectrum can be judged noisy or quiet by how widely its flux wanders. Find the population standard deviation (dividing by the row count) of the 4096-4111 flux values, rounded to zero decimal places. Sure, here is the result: 20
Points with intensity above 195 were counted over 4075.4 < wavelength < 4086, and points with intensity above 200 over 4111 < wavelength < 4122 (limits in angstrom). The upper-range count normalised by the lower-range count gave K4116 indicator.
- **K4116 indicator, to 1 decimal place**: 3.0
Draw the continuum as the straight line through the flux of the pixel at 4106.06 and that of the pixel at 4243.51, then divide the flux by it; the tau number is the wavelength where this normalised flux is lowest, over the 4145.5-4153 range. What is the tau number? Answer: 4149.78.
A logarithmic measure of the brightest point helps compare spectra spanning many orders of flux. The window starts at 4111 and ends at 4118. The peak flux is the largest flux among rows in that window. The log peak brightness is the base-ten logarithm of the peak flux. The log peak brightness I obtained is 2.36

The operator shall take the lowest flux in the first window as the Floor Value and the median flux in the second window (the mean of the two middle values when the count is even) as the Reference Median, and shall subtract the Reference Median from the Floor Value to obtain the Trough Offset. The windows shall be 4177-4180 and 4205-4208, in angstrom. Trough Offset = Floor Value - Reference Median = -17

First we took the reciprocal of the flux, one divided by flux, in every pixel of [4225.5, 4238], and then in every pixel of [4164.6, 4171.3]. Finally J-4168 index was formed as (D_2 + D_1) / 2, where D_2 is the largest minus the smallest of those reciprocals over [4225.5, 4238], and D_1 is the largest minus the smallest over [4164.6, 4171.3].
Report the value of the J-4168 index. 0.0031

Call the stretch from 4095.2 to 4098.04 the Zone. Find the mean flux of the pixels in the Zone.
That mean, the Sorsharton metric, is 197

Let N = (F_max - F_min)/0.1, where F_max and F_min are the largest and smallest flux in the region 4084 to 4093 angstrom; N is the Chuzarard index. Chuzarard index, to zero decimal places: 459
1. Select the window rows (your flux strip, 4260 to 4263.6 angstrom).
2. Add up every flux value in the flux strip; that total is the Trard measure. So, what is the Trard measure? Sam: 690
